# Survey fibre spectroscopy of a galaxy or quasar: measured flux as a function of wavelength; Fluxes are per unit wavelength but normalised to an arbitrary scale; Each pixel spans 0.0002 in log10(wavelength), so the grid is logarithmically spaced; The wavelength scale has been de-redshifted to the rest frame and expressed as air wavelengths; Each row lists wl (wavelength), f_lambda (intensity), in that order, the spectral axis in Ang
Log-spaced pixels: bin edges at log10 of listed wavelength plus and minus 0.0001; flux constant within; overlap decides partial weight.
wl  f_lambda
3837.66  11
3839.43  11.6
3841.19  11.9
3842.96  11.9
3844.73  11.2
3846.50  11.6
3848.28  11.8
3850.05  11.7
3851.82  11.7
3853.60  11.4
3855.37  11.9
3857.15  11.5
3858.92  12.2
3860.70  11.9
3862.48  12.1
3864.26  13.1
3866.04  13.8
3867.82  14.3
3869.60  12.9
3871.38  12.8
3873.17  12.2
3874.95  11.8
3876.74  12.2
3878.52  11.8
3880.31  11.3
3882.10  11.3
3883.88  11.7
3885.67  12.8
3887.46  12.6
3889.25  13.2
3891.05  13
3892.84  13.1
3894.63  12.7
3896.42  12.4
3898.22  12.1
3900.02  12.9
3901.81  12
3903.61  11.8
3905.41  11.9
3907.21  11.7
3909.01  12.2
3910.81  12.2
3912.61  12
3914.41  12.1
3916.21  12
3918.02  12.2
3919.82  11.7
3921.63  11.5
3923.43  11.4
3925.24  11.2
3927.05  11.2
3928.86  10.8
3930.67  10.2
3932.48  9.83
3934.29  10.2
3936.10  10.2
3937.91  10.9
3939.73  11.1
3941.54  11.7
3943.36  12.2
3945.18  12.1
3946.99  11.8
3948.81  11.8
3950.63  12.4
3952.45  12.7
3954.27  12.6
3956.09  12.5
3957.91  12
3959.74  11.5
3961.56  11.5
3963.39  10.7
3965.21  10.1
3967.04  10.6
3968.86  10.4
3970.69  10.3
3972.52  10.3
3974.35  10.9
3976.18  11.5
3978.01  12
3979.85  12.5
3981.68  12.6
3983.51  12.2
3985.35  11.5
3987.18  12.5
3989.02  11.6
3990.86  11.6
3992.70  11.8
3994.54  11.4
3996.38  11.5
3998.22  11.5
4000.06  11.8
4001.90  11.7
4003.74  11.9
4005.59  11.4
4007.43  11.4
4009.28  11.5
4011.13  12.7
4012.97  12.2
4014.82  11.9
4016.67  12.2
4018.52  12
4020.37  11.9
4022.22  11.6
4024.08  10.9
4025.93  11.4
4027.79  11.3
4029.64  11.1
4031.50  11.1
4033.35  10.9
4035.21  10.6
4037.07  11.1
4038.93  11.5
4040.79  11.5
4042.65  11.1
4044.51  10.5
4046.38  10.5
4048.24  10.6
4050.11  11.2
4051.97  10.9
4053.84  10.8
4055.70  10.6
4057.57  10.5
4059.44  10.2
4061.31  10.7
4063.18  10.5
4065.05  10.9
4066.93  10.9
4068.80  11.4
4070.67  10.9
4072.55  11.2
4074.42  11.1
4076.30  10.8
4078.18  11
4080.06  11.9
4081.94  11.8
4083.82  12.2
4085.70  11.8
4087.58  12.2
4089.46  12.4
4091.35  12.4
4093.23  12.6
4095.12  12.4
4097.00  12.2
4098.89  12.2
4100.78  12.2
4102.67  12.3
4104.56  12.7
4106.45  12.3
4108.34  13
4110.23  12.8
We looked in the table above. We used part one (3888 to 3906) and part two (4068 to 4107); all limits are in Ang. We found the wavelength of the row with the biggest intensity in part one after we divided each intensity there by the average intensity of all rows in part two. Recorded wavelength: 3889.25 Ang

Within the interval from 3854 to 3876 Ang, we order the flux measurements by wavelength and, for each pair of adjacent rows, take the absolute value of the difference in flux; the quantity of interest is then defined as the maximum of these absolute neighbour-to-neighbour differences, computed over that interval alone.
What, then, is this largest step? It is 1.4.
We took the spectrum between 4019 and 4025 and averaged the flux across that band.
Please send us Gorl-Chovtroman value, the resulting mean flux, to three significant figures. 11.5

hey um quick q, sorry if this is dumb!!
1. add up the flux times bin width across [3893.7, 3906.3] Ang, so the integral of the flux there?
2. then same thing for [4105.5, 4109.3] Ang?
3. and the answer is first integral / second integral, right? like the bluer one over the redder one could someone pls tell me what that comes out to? 3.2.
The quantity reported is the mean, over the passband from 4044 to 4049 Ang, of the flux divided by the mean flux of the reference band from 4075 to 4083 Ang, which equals 0.93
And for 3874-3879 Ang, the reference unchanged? 1.05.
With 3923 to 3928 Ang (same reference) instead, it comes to 0.99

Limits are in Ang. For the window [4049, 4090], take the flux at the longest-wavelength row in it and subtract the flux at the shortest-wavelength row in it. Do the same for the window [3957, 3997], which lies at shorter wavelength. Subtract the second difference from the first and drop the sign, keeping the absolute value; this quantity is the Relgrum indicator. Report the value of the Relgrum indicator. 1.7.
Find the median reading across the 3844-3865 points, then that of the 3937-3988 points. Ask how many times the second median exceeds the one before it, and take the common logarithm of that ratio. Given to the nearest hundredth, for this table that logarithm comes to 0.00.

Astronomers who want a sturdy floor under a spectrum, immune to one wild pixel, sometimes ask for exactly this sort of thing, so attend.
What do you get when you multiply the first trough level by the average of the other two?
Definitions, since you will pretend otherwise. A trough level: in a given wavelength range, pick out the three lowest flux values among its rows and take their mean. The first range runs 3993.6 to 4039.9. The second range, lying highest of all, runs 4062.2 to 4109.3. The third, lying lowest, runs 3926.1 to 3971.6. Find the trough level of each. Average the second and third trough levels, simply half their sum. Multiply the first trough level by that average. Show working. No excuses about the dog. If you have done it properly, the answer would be 112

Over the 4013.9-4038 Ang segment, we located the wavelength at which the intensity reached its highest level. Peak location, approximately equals 4016.67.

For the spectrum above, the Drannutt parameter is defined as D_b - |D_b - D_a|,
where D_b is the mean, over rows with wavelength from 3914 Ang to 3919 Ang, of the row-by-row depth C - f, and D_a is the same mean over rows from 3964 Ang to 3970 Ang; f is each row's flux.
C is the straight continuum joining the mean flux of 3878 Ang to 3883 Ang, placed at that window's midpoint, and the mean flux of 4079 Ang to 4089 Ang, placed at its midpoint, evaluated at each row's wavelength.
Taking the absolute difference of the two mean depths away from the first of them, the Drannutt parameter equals -2.4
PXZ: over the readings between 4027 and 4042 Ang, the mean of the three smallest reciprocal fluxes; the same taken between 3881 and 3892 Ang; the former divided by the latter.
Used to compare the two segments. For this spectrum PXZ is 1.14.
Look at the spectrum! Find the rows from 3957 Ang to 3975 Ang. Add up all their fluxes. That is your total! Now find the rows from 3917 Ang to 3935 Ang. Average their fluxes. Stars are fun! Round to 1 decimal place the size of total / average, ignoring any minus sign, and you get 9.8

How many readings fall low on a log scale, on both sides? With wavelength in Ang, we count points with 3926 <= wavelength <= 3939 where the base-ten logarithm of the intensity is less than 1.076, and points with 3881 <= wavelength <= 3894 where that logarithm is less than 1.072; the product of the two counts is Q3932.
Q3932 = 14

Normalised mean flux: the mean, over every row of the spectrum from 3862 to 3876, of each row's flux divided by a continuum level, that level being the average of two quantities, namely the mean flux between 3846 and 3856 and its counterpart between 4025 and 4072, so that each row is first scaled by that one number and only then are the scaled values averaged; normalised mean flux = 1.14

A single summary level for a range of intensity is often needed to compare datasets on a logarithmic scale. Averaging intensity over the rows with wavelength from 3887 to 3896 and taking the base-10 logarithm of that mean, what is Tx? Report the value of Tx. 1.111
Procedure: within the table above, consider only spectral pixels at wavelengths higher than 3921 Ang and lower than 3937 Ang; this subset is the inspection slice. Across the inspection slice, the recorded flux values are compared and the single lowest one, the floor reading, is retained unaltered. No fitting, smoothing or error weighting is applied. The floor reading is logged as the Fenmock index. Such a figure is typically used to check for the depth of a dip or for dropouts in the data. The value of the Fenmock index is 9.83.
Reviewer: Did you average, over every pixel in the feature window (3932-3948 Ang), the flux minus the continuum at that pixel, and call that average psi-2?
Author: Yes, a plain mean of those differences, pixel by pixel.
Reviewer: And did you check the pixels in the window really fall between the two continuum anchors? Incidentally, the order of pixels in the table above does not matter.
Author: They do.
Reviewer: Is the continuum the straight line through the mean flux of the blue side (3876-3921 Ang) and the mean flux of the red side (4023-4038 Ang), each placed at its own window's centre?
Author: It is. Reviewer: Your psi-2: -0.7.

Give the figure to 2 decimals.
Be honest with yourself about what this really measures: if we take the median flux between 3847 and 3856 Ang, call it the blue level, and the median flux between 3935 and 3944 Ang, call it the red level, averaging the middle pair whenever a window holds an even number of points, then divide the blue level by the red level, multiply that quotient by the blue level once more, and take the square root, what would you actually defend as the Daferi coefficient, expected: 3.51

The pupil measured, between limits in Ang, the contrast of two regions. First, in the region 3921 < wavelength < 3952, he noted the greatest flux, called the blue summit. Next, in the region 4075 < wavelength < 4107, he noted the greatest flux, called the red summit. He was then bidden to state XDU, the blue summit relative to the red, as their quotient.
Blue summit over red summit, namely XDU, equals 0.98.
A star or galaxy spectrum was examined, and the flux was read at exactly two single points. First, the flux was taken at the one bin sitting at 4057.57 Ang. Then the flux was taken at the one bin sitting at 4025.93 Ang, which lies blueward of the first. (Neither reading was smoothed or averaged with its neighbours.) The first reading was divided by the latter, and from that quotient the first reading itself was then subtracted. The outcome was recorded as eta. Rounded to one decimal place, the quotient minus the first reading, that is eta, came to -9.6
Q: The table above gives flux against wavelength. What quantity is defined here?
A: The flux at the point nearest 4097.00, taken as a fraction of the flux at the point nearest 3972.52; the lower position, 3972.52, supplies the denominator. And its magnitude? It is 1.18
